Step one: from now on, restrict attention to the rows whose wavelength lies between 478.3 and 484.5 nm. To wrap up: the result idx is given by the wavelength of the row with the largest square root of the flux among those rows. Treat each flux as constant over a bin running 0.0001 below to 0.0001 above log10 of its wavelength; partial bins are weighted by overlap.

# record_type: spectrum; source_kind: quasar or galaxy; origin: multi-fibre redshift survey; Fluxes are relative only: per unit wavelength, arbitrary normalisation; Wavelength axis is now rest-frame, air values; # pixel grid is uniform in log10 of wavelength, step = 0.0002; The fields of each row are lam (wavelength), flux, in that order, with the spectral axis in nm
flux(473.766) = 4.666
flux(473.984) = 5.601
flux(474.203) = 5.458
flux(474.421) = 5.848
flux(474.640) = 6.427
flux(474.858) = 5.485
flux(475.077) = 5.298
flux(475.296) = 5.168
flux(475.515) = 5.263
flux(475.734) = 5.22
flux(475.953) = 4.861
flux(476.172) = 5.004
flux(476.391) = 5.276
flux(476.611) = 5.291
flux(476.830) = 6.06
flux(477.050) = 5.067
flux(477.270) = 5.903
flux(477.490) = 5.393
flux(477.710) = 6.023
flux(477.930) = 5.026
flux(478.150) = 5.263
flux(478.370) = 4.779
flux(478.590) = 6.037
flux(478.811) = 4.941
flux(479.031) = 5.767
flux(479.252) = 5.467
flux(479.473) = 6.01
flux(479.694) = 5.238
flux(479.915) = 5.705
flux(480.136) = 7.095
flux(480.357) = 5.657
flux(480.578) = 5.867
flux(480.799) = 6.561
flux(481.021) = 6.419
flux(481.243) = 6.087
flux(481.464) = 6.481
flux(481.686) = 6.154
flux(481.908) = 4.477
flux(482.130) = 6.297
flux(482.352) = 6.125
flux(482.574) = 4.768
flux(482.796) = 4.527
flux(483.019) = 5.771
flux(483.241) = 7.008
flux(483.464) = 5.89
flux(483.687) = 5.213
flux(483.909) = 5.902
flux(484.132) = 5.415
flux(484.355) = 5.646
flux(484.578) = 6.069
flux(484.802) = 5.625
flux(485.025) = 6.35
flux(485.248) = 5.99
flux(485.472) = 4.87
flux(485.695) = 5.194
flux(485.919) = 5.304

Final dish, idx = 480.136 nm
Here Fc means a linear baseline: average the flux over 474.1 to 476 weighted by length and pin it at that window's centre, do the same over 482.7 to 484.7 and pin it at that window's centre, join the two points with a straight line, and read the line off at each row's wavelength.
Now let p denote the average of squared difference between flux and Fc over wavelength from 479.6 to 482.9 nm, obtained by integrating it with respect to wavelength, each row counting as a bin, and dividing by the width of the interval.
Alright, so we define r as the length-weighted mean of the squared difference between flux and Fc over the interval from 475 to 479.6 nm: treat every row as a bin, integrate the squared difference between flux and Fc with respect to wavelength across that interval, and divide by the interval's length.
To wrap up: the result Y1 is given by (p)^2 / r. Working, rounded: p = 0.61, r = 0.18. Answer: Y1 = 2.12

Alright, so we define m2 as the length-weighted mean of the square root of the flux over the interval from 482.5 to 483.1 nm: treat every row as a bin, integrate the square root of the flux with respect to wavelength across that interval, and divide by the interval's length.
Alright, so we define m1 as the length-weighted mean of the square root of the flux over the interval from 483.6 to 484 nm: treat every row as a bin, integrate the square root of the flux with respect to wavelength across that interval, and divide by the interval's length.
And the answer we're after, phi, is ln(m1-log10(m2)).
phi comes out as 0.700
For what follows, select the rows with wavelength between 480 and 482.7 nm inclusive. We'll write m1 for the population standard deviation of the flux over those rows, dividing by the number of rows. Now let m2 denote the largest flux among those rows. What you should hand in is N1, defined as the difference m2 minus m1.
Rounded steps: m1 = 0.71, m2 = 7.095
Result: 6.39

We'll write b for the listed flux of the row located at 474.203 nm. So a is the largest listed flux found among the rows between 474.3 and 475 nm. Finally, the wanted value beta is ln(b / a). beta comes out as -0.16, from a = 6.427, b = 5.458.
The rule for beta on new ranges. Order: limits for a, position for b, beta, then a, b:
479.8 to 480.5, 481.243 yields -0.15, 7.095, 6.087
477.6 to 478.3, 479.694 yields -0.14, 6.023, 5.238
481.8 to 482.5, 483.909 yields -0.06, 6.297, 5.902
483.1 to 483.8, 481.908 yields -0.45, 7.008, 4.477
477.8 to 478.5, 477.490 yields 0.02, 5.263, 5.393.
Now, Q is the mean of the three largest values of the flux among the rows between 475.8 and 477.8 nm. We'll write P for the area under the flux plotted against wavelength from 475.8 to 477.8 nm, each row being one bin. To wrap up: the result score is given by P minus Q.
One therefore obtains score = 4.85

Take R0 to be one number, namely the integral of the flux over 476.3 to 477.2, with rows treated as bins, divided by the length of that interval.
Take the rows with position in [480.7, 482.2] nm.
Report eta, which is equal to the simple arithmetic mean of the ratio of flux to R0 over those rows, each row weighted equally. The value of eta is 1.11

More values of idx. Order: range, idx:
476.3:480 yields 476.830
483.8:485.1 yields 485.025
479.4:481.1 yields 480.136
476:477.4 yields 476.830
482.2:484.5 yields 483.241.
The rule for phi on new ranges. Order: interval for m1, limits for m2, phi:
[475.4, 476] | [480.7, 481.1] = 0.622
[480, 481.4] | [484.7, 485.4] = 0.751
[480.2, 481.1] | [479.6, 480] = 0.748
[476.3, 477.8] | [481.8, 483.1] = 0.691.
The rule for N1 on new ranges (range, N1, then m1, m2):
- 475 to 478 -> 5.69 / 0.37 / 6.06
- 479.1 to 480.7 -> 6.54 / 0.55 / 7.095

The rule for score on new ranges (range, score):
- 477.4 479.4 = 4.90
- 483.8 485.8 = 5.21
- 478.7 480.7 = 5.19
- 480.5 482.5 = 5.57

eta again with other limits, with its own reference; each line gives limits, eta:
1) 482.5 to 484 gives 1.03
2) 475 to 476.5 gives 0.95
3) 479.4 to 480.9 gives 1.11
